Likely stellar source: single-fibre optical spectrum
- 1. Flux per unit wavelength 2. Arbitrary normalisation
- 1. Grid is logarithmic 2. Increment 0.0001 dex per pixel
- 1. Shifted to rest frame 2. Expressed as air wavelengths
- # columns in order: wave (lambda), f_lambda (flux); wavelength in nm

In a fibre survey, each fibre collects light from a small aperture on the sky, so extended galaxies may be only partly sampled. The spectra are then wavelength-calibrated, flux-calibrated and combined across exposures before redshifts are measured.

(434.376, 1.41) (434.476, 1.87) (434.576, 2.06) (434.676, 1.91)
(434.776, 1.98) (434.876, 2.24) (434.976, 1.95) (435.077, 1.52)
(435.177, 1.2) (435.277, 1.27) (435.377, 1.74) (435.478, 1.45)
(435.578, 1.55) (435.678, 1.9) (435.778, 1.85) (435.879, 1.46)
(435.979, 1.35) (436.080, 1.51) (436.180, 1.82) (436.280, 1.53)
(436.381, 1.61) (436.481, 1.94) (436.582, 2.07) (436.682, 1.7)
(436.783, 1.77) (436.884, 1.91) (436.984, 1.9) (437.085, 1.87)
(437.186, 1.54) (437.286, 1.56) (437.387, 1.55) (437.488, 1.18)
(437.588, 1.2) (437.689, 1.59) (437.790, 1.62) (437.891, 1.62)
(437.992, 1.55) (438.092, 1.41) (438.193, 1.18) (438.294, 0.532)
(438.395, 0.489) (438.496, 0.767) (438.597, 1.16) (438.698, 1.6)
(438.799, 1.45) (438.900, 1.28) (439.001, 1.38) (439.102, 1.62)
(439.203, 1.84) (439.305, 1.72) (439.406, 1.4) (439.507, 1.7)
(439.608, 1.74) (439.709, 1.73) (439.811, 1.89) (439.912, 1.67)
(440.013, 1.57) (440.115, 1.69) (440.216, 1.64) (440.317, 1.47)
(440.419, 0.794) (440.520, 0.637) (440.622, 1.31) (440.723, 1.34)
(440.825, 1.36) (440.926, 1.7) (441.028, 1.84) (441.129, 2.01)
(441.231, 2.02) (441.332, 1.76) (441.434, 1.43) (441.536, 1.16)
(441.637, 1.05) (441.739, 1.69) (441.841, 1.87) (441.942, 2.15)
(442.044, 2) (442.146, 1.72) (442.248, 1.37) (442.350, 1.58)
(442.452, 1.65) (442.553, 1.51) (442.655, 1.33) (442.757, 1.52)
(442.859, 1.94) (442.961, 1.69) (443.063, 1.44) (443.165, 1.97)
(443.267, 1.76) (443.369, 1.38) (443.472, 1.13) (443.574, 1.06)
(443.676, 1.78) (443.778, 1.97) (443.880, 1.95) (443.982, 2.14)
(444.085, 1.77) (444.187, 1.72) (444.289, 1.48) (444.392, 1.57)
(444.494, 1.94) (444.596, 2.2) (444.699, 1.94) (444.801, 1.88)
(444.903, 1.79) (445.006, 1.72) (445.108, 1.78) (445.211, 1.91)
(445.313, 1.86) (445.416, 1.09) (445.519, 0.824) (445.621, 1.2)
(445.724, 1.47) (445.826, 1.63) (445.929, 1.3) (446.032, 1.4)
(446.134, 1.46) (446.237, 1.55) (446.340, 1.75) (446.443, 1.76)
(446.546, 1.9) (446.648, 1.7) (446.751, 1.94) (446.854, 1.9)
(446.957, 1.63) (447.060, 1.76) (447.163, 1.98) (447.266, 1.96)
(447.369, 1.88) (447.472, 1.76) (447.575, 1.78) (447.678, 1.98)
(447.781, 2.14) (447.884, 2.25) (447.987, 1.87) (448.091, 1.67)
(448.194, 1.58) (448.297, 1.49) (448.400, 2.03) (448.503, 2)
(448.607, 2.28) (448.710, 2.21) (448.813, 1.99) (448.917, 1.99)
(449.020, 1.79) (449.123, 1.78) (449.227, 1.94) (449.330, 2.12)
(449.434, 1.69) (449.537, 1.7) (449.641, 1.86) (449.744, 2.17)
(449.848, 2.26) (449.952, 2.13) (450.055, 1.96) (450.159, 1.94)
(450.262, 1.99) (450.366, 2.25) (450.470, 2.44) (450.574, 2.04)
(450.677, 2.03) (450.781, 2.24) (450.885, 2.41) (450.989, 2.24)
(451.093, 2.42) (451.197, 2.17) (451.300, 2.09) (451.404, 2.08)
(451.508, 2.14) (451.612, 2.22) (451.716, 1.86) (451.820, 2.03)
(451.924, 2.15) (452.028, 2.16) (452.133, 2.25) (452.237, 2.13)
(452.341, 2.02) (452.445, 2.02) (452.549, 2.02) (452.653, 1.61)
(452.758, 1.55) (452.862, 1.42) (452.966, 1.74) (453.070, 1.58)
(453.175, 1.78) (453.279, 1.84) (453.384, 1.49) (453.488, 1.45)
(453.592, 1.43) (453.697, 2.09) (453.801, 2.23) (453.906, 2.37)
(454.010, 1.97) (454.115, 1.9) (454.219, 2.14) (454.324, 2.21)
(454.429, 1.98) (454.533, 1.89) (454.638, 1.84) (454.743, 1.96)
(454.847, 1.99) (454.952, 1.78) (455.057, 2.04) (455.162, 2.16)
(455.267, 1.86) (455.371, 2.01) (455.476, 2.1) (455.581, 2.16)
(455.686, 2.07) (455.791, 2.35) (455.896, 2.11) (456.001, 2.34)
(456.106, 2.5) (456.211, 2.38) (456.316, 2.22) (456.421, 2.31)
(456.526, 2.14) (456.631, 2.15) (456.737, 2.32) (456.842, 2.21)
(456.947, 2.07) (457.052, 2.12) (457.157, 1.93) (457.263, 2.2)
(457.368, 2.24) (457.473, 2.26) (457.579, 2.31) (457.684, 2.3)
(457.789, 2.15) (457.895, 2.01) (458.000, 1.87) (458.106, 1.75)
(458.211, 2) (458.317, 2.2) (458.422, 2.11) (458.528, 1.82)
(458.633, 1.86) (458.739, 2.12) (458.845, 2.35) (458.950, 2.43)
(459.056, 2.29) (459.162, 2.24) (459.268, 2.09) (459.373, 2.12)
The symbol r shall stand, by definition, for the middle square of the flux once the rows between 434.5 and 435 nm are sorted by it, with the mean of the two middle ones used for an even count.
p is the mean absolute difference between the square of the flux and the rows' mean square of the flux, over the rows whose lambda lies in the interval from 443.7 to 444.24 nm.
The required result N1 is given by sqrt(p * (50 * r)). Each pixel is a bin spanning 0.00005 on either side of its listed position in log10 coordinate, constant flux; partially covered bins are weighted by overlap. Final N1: 9.9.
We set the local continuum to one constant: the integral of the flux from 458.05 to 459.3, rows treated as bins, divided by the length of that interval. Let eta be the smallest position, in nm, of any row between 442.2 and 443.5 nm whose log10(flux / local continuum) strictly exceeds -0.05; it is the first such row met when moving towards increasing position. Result 442.859 nm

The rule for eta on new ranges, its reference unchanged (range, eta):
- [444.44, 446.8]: 444.494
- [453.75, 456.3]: 453.801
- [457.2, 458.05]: 457.263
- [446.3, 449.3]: 446.546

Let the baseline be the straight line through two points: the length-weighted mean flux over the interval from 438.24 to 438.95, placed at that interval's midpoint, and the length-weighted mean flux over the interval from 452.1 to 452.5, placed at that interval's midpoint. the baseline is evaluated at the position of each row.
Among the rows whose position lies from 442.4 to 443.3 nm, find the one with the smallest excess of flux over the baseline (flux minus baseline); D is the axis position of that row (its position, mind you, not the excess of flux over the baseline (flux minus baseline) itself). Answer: 442.655 nm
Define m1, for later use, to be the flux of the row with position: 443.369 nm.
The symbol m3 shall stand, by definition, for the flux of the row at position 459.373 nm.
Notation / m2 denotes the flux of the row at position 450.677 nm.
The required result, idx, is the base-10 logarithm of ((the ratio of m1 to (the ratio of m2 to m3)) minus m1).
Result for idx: -1.21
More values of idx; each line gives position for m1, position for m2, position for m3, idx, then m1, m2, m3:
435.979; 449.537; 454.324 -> -0.39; 1.35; 1.7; 2.21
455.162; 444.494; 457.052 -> -0.70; 2.16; 1.94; 2.12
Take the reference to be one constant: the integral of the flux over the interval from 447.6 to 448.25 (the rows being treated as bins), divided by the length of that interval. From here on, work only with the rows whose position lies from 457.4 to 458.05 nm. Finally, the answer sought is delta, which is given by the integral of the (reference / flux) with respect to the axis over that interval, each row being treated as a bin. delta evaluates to 0.58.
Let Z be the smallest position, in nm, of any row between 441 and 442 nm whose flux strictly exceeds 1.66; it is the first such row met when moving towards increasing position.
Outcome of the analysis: 441.028 nm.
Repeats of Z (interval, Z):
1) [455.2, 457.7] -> 455.267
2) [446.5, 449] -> 446.546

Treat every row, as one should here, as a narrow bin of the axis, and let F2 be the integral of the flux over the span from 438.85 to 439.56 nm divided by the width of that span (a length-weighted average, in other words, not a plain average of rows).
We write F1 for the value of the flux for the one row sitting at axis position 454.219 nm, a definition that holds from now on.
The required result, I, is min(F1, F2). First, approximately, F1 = 2.14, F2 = 1.56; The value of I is 1.56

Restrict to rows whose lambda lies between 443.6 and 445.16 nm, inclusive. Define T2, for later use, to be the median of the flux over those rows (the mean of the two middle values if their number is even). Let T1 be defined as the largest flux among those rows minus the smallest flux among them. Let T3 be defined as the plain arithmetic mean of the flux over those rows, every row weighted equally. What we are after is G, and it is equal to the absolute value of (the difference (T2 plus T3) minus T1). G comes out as 2.9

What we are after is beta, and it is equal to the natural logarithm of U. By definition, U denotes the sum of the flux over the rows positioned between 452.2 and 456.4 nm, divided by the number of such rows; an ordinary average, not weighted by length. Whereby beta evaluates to 0.68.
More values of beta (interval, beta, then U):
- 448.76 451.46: 0.73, 2.1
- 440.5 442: 0.44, 1.6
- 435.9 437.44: 0.54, 1.7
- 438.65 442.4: 0.45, 1.6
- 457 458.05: 0.76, 2.1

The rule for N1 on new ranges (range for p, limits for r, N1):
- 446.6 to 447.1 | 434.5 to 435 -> 8.7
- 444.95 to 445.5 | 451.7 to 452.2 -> 12.5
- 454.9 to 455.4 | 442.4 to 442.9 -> 7.4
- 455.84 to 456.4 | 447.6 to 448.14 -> 10.2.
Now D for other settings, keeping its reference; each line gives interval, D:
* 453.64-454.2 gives 454.115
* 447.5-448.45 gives 448.297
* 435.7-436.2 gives 435.979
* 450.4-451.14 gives 450.677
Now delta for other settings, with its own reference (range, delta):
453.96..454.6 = 0.61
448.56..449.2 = 0.61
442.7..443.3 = 0.68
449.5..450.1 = 0.57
